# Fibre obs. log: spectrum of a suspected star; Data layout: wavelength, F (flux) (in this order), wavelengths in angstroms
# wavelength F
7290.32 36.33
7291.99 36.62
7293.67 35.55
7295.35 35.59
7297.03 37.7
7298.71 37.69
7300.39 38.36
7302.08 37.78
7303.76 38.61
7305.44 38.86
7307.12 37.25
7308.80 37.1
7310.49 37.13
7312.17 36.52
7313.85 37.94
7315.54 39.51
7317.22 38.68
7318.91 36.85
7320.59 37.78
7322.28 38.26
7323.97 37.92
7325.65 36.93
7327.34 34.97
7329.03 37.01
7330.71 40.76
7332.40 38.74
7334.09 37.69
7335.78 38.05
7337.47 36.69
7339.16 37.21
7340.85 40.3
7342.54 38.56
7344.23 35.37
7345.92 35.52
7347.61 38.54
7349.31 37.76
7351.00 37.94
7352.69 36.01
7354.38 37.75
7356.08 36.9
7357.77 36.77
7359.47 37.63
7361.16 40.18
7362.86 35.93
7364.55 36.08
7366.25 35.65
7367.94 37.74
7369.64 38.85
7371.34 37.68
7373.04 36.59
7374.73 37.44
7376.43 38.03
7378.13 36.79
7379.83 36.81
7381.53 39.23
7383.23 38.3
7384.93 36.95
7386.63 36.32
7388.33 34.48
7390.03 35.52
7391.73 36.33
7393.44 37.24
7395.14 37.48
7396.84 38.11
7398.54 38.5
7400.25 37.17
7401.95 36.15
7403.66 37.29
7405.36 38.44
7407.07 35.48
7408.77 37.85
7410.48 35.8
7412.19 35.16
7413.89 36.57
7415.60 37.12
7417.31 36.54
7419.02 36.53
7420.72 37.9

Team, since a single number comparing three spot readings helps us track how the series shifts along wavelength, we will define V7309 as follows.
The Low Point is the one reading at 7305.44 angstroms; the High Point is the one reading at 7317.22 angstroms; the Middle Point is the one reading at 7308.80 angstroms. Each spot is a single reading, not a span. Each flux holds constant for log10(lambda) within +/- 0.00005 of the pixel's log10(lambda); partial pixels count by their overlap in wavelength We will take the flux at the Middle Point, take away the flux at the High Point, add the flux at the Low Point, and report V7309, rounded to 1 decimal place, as 37.3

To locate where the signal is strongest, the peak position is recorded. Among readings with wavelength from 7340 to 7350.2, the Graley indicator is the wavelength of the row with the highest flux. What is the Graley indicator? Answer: 7340.85 angstroms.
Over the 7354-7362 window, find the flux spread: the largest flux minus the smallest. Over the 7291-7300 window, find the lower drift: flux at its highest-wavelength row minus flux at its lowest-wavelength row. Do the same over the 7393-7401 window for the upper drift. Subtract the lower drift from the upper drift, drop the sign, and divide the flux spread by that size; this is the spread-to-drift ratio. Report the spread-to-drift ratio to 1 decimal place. 3.0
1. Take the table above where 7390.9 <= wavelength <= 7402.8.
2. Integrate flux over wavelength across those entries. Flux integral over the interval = 444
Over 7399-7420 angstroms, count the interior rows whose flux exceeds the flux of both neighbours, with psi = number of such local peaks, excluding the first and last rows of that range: 3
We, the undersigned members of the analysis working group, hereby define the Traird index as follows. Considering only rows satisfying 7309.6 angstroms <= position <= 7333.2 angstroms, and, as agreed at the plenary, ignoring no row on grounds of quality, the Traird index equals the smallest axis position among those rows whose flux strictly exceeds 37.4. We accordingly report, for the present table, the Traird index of 7313.85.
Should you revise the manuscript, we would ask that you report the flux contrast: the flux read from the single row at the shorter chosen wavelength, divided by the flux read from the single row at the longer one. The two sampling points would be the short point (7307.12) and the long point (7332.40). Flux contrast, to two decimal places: 0.96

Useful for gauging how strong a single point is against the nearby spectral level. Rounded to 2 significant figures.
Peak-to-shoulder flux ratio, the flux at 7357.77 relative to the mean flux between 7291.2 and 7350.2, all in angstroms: 0.98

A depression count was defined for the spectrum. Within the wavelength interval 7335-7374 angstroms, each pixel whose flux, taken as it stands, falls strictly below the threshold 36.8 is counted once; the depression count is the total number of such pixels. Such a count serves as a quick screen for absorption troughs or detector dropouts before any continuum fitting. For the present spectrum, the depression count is 9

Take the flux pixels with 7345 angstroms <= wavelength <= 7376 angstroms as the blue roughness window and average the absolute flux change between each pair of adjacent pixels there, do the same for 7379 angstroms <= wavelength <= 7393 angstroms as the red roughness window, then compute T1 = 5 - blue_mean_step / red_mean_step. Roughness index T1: 3.9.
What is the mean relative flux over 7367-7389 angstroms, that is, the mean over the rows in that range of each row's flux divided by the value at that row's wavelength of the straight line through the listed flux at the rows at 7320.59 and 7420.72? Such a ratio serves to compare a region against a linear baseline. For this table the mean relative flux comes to 0.99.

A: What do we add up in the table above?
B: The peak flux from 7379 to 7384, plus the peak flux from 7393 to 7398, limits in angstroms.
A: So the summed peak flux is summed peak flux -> 77.3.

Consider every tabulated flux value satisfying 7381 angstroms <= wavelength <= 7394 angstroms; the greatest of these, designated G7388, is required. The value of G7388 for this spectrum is 39.23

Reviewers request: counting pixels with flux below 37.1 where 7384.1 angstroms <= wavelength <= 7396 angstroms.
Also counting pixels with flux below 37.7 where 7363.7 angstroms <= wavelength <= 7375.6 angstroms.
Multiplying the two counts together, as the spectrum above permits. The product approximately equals 25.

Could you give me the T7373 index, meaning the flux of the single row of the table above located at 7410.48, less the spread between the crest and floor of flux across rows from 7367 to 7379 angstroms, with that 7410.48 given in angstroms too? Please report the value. 33.5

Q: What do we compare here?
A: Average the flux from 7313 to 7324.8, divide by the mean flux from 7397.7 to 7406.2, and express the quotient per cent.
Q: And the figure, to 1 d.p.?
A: 101.7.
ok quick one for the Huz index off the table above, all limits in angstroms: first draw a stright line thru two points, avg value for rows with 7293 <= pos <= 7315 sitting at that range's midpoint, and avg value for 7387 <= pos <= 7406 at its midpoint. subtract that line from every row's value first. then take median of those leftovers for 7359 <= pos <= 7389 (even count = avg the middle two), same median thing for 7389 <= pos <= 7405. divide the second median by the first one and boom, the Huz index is 1.7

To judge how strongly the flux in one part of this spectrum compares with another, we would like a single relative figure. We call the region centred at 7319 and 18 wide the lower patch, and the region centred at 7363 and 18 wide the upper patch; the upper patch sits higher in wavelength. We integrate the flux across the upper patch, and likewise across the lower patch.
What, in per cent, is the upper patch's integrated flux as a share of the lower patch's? 100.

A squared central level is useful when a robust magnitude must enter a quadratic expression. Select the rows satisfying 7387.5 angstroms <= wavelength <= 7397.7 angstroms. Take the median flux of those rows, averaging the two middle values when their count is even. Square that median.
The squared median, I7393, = 1353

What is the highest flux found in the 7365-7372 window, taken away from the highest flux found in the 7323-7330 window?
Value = -0.9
